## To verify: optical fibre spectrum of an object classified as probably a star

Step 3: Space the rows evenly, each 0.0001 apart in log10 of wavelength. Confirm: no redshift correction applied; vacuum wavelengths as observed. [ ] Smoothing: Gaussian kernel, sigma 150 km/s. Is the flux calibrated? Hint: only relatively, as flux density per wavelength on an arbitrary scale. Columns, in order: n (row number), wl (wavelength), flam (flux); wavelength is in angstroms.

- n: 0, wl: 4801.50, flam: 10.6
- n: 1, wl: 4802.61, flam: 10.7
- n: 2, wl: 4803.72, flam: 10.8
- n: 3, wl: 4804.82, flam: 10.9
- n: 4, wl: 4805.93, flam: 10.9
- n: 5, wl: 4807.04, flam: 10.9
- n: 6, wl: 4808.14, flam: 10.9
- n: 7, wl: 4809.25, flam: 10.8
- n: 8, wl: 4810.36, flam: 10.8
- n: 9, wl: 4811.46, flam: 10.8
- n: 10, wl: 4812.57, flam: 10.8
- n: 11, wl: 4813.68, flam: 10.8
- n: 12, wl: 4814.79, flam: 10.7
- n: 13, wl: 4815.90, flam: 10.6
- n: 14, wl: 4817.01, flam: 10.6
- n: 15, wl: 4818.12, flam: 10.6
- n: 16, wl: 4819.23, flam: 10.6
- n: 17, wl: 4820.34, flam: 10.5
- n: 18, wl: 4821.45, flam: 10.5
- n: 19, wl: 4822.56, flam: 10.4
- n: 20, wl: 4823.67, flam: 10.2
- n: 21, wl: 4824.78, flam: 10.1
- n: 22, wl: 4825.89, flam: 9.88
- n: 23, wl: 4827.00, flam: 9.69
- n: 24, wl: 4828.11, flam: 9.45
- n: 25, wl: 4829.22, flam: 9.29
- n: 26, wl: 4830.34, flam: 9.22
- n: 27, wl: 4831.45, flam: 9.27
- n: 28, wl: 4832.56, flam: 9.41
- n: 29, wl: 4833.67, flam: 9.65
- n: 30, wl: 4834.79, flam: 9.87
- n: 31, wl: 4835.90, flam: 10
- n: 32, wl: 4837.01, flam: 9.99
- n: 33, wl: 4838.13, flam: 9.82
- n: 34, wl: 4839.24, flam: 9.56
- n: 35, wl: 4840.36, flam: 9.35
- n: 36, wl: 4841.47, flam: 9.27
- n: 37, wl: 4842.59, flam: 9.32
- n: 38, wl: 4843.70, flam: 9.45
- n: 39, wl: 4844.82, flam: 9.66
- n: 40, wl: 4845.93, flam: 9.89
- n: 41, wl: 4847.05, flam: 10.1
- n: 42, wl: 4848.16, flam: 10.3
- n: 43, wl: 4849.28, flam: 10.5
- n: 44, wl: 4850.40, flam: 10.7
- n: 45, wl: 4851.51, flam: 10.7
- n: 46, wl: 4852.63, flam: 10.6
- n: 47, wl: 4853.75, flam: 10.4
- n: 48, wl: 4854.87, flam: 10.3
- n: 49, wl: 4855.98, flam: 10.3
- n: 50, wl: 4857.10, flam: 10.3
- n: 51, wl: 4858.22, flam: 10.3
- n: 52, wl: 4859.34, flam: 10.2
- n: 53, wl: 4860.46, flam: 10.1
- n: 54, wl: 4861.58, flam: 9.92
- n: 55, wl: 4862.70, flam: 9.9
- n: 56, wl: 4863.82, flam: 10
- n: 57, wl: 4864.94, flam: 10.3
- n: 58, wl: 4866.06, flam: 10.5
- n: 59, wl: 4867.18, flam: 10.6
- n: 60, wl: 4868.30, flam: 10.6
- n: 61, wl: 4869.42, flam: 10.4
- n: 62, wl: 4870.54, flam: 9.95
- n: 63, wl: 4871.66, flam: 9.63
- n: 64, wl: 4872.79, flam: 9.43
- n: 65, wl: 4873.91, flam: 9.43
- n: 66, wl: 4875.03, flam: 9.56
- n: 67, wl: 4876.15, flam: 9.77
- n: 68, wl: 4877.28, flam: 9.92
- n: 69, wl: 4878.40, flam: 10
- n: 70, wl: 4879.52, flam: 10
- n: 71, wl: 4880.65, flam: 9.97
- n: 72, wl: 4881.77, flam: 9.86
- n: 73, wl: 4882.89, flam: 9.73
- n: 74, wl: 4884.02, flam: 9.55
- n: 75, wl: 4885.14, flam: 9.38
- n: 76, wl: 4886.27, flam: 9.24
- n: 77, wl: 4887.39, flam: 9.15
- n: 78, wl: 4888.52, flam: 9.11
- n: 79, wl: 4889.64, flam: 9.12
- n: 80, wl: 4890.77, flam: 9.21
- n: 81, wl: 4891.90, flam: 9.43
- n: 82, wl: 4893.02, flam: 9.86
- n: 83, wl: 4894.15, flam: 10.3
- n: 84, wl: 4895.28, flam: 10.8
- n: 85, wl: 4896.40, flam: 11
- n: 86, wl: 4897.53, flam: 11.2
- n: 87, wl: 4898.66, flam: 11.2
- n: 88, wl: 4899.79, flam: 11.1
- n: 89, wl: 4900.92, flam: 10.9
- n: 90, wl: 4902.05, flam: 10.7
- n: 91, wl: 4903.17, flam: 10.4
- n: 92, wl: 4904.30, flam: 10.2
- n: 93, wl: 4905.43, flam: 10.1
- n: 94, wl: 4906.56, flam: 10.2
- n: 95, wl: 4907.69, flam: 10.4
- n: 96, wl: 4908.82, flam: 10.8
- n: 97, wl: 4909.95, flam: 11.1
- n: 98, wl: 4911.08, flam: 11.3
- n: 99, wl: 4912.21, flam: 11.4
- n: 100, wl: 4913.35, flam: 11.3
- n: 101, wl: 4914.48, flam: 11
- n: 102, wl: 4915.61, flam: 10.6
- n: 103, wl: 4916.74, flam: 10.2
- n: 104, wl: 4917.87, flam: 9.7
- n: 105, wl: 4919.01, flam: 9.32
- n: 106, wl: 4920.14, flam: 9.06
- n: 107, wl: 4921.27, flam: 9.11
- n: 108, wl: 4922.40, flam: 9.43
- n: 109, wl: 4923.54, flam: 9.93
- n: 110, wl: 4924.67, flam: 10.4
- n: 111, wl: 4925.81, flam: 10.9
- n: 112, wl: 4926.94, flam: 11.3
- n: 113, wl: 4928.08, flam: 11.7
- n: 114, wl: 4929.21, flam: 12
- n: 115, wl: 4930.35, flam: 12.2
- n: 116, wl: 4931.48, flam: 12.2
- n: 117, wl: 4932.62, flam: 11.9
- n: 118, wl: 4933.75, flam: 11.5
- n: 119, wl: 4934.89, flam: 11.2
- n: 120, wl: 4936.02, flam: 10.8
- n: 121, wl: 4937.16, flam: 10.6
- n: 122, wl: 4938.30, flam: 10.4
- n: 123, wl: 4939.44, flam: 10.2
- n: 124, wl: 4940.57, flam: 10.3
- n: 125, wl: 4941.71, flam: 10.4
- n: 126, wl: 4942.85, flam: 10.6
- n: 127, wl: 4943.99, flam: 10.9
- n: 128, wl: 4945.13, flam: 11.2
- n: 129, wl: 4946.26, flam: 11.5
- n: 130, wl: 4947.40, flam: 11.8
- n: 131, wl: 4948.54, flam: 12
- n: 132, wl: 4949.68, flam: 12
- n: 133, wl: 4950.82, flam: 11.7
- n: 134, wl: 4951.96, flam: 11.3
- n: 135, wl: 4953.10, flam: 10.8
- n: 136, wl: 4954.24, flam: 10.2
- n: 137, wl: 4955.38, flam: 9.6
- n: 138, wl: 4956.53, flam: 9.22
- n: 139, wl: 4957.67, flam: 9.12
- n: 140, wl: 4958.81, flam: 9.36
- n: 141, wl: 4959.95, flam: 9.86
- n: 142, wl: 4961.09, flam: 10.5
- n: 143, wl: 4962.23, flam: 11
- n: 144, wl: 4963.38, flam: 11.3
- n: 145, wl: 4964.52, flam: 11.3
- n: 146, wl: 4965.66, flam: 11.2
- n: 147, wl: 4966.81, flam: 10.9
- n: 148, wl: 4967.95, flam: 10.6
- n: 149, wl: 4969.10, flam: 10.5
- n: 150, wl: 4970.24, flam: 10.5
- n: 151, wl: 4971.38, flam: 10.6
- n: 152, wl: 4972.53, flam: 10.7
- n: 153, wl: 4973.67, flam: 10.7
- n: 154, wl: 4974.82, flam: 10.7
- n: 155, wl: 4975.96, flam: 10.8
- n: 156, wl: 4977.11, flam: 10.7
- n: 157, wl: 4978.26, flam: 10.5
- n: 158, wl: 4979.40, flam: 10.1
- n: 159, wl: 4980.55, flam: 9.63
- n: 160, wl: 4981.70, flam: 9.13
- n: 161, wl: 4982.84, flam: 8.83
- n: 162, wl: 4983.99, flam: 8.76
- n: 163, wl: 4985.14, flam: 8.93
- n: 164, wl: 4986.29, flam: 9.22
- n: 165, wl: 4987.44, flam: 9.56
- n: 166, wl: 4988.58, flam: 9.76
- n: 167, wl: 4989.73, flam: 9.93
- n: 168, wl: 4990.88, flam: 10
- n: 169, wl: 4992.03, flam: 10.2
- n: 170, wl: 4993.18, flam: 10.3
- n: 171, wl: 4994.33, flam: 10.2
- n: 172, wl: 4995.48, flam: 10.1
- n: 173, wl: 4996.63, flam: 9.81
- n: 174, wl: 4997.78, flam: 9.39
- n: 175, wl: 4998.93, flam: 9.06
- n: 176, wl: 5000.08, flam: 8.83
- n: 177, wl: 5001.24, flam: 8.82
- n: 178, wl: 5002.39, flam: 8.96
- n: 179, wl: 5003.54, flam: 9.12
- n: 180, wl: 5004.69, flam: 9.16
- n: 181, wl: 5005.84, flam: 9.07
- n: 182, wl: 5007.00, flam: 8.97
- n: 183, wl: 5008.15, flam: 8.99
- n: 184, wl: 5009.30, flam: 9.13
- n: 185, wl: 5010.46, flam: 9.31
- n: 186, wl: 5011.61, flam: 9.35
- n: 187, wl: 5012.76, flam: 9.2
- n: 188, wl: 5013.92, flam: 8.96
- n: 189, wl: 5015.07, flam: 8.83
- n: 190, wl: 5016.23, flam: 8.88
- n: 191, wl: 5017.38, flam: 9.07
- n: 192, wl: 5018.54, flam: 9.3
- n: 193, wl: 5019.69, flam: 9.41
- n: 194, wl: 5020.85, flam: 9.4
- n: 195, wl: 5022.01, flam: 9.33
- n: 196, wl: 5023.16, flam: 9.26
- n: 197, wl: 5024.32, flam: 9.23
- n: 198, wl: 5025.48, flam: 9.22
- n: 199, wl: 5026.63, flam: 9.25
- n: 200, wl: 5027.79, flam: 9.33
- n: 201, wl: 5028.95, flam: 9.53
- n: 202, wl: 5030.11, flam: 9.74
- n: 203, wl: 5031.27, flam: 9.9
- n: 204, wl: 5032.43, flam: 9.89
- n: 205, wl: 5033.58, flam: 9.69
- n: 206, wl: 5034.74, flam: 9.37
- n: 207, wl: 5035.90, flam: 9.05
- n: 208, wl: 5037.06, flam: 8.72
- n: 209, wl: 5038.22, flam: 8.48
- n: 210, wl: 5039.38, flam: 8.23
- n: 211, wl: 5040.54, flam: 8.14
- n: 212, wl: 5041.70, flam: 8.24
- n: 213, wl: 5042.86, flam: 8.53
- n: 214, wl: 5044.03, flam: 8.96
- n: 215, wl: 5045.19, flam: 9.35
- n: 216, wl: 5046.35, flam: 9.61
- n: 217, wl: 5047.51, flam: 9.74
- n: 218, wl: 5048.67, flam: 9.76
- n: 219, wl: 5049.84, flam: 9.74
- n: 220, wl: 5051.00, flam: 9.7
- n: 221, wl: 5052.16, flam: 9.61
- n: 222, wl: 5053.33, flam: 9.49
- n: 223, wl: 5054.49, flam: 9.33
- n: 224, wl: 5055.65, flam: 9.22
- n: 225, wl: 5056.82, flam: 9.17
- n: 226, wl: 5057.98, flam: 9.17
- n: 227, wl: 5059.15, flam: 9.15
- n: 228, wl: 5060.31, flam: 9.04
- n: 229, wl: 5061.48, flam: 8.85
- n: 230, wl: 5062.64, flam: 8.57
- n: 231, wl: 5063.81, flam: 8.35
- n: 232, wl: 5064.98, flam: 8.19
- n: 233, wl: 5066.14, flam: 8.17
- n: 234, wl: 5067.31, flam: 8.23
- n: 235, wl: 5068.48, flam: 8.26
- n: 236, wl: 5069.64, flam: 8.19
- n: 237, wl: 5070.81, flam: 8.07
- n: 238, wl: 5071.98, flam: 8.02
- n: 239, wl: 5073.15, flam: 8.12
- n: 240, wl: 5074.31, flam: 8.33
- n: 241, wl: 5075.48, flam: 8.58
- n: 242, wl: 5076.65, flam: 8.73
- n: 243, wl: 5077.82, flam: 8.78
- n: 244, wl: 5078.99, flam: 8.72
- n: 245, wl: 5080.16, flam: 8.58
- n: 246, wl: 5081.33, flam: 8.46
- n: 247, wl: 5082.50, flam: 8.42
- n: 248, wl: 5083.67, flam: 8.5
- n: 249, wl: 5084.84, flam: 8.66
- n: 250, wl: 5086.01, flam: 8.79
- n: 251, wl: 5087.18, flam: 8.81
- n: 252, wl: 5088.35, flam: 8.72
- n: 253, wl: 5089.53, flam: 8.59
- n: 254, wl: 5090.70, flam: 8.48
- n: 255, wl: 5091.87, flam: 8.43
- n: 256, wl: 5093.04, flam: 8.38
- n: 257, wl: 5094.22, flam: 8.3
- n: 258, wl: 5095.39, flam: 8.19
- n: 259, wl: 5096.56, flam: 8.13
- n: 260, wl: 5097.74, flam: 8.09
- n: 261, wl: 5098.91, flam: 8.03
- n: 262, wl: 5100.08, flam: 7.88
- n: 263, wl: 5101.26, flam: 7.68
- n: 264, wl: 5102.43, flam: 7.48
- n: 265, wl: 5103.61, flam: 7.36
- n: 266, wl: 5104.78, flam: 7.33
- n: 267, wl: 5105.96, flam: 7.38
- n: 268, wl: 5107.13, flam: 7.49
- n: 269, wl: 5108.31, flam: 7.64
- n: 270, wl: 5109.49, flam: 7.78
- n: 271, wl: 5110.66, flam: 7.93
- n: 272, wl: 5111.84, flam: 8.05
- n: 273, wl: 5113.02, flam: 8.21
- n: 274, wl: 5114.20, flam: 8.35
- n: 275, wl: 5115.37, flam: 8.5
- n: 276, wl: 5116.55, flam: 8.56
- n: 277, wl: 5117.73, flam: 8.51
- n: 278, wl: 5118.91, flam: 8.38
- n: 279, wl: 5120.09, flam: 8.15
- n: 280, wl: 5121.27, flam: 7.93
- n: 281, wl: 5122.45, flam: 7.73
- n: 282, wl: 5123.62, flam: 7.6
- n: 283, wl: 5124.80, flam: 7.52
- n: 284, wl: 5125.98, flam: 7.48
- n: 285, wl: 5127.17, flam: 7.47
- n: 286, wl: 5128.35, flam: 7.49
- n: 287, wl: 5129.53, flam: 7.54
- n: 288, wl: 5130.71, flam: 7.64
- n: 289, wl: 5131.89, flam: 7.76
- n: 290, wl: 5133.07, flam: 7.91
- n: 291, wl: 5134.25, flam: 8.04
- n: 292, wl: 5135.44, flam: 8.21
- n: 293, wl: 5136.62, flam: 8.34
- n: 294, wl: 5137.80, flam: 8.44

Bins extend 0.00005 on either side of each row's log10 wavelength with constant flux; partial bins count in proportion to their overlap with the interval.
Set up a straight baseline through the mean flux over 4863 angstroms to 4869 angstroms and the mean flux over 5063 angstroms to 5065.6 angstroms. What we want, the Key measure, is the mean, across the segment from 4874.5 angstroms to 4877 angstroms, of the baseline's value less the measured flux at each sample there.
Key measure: 0.6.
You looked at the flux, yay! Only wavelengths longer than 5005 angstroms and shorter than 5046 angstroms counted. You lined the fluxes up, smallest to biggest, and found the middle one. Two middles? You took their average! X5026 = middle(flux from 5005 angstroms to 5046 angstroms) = 9.2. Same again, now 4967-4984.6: 10.5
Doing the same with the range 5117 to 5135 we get 7.7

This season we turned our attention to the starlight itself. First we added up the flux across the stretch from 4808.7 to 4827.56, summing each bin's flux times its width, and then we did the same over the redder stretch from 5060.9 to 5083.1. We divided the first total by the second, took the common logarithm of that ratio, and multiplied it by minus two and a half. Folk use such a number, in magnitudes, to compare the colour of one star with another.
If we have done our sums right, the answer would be -0.1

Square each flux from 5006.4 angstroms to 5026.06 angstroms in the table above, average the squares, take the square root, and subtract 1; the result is 8.2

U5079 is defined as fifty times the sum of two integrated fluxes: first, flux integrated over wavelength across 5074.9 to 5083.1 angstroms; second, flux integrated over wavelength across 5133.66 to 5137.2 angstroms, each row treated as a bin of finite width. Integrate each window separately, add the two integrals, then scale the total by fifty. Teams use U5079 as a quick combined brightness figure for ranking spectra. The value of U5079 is 4978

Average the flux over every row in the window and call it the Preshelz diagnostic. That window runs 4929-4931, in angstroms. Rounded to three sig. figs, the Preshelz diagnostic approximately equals 12.1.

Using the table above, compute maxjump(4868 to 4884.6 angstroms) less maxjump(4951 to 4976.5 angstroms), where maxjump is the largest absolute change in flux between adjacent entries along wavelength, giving -0.19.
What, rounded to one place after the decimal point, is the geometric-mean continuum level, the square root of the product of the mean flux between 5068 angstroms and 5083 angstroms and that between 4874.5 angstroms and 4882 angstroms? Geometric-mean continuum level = 9.1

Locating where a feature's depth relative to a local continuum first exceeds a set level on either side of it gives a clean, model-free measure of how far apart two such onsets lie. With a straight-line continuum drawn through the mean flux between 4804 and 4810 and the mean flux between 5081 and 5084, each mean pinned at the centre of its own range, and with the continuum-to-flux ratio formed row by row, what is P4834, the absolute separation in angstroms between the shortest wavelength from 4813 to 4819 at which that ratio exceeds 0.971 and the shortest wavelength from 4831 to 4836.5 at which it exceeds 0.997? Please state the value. 17.8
